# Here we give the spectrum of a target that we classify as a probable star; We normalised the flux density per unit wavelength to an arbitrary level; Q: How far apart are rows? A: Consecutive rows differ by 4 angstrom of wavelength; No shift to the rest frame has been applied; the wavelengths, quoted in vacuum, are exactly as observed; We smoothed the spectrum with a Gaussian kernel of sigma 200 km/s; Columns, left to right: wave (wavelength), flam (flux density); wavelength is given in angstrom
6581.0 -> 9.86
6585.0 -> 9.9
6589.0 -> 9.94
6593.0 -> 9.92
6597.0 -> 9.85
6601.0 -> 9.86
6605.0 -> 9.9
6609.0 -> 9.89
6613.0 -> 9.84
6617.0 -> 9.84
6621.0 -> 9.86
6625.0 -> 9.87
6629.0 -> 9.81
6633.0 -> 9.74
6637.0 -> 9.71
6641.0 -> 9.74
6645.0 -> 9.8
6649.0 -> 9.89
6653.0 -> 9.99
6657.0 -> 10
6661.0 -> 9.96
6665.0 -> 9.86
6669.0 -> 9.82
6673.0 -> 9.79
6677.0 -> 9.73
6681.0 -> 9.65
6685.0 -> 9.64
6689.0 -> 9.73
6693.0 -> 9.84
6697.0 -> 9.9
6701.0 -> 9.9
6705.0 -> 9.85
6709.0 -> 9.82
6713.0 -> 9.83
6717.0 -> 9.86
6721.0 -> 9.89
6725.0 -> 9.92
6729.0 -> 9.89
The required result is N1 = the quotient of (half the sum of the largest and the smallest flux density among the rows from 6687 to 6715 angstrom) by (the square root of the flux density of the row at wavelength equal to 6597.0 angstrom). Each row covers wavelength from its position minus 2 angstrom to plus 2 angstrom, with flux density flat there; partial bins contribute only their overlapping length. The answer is 3.13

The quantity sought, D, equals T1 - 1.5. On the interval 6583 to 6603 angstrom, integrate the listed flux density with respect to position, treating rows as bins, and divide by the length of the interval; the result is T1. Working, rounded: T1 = 9.89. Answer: 8.39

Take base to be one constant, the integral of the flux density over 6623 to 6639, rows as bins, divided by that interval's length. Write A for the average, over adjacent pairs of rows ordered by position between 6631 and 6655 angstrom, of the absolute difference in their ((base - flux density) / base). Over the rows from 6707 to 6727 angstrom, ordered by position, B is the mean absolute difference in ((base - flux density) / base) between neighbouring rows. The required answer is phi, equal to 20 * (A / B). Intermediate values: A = 0.0063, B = 0.0026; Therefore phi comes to 50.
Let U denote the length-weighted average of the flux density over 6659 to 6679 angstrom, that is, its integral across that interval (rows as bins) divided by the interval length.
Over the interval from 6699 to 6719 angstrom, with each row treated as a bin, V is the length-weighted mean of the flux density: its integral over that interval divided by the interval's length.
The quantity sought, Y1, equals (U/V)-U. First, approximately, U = 9.83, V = 9.85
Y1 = -8.834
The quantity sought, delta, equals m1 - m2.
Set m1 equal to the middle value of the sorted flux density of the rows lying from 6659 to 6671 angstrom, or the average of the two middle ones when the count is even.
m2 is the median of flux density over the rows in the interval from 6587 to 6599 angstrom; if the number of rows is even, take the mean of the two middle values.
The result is -0.06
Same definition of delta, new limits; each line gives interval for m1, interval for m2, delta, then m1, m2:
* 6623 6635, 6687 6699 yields -0.03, 9.81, 9.84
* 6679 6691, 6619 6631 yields -0.21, 9.65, 9.86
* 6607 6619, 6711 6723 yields -0.02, 9.84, 9.86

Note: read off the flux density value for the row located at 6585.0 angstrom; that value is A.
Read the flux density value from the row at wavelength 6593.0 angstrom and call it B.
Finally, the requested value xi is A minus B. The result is -0.020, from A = 9.9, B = 9.92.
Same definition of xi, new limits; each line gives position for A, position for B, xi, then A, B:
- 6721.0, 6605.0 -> -0.010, 9.89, 9.9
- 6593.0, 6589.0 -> -0.020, 9.92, 9.94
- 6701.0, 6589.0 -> -0.040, 9.9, 9.94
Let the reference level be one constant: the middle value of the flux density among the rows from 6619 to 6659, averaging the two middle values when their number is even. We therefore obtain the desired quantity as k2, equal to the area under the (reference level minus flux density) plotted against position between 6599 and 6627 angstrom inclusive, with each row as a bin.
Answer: -0.9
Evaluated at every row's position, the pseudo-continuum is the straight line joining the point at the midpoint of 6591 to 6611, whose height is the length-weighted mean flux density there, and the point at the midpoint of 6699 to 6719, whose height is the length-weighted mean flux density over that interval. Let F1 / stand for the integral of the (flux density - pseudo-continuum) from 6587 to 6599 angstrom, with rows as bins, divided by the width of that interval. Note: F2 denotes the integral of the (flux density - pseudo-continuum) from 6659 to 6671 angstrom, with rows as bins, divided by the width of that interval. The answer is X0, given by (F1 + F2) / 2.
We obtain 0.02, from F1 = 0.017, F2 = 0.01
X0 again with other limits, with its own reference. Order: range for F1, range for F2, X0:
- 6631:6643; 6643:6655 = -0.06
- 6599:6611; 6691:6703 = 0.01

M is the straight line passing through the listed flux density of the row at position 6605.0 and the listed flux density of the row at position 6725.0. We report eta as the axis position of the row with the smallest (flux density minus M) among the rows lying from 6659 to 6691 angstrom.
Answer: 6685.0 angstrom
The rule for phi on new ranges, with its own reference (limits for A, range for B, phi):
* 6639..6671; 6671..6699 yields 18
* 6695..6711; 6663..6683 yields 10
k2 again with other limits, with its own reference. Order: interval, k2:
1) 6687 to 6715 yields -0.1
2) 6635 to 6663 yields -1.0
